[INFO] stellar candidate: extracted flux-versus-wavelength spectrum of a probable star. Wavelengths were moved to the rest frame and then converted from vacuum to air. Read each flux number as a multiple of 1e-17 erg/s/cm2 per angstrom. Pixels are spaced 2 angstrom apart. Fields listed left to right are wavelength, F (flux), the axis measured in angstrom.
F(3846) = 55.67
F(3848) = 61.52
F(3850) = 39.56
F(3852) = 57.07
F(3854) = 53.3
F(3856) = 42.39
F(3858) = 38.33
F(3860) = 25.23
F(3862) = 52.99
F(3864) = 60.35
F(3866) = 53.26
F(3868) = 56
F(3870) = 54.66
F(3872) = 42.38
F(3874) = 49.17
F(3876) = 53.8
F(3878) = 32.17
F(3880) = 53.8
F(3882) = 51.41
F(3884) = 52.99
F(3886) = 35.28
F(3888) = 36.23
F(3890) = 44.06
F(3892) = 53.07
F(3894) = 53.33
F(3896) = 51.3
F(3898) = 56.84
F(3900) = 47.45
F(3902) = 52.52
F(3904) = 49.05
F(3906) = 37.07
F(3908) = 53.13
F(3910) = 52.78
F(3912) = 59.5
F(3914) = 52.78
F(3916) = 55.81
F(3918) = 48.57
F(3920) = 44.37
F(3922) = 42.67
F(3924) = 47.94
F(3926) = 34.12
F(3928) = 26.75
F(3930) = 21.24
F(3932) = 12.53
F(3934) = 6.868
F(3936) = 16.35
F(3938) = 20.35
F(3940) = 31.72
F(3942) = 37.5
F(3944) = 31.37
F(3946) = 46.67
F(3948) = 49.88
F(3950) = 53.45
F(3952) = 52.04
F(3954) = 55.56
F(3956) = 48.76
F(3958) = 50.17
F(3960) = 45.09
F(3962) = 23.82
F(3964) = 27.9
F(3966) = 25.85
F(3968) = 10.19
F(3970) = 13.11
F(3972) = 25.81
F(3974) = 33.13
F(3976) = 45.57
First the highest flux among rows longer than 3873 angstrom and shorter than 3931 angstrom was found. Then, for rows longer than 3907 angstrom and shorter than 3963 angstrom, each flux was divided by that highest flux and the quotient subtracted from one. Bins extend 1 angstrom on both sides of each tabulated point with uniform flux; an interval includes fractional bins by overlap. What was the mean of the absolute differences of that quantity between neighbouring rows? 0.109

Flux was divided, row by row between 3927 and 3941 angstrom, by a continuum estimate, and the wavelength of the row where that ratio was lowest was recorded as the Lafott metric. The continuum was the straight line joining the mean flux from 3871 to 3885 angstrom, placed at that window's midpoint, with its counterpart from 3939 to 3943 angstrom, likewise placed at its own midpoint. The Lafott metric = 3934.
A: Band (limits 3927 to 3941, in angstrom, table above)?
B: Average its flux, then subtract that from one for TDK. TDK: -18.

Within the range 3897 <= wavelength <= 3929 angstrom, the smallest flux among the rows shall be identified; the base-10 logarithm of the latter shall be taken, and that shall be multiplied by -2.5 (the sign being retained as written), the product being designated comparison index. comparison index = -3.6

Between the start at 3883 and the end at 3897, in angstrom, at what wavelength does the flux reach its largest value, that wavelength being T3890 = 3894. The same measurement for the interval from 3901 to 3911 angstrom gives 3908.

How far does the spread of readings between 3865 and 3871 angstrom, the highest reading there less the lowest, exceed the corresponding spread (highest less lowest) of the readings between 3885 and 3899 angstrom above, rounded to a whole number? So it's -19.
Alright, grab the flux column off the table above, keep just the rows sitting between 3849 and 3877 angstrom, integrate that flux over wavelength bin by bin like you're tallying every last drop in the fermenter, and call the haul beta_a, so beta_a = 1357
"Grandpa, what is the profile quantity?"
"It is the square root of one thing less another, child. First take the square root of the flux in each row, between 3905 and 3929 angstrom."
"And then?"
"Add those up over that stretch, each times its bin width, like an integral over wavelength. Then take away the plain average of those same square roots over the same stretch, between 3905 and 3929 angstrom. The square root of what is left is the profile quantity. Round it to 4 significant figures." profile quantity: 12.47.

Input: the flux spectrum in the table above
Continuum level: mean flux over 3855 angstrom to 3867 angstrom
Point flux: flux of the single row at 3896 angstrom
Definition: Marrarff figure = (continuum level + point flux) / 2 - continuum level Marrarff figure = 2.9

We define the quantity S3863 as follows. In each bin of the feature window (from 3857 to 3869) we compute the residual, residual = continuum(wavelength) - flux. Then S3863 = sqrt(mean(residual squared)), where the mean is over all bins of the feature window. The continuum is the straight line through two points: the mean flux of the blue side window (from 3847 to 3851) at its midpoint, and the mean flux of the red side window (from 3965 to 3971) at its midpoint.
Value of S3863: 13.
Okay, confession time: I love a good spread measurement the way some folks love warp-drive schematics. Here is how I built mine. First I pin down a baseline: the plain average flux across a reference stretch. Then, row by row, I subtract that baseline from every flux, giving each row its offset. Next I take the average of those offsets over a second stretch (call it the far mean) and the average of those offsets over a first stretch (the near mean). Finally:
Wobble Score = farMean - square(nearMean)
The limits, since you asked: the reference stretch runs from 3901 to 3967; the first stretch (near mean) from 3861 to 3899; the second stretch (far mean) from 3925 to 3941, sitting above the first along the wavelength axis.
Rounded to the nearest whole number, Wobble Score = -115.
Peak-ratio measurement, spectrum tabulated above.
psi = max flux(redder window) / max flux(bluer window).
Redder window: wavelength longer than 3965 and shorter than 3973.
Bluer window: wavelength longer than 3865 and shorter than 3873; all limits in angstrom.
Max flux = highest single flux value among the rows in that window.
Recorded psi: 0.46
